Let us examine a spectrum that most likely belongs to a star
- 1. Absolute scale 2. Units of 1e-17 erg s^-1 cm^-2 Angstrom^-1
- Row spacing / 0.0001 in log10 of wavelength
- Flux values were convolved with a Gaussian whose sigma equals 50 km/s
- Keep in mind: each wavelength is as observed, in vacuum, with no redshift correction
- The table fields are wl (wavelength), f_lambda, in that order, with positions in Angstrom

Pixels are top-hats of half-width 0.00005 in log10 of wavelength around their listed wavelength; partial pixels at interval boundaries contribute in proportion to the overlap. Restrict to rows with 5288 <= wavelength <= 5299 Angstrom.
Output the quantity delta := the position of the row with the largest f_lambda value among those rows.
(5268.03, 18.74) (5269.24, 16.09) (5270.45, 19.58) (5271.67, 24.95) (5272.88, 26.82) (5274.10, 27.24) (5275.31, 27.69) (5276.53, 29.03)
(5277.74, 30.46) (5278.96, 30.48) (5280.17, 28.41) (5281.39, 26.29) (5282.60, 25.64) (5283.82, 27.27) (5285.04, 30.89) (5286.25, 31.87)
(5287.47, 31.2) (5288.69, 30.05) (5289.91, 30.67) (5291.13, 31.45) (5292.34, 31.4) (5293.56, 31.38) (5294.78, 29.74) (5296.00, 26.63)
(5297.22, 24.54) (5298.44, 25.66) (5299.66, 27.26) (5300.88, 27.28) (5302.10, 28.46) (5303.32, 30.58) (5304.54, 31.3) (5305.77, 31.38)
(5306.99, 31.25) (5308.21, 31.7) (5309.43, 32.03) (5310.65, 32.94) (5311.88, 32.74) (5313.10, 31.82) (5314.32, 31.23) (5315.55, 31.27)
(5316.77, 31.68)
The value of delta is 5291.13 Angstrom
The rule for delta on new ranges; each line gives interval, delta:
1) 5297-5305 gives 5304.54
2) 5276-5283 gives 5278.96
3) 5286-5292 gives 5286.25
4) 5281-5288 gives 5286.25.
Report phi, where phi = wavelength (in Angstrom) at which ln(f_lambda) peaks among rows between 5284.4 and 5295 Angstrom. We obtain 5286.25 Angstrom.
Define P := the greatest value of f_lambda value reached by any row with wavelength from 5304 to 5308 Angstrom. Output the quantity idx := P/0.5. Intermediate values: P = 31.38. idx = 62.8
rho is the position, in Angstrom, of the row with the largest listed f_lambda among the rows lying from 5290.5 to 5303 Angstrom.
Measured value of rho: 5291.13 Angstrom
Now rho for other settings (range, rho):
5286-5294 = 5286.25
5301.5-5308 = 5305.77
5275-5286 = 5285.04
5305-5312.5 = 5310.65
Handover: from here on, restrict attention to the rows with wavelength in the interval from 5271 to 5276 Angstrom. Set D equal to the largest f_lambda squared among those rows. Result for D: 767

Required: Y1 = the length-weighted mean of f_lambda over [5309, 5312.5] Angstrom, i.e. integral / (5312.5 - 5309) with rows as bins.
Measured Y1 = 32.6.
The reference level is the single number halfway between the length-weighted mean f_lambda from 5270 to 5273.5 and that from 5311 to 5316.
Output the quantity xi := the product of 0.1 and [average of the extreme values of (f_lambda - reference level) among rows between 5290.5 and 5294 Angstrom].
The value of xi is 0.36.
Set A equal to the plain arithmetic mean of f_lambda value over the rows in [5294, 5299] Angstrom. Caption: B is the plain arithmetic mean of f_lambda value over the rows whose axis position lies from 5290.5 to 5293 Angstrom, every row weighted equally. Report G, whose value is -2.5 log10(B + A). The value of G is -4.41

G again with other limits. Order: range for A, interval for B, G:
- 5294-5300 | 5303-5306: -4.41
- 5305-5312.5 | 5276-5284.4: -4.45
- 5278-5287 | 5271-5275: -4.35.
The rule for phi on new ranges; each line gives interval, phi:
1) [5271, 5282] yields 5278.96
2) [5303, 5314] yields 5310.65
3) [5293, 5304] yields 5293.56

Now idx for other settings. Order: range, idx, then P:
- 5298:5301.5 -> 54.6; 27.28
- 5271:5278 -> 60.9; 30.46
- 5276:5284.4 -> 61.0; 30.48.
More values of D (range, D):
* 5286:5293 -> 1016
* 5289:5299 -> 989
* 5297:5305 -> 980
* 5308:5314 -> 1085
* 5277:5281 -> 929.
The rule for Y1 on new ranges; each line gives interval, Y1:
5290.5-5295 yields 31.1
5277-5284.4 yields 28.1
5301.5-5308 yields 30.7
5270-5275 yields 25.0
